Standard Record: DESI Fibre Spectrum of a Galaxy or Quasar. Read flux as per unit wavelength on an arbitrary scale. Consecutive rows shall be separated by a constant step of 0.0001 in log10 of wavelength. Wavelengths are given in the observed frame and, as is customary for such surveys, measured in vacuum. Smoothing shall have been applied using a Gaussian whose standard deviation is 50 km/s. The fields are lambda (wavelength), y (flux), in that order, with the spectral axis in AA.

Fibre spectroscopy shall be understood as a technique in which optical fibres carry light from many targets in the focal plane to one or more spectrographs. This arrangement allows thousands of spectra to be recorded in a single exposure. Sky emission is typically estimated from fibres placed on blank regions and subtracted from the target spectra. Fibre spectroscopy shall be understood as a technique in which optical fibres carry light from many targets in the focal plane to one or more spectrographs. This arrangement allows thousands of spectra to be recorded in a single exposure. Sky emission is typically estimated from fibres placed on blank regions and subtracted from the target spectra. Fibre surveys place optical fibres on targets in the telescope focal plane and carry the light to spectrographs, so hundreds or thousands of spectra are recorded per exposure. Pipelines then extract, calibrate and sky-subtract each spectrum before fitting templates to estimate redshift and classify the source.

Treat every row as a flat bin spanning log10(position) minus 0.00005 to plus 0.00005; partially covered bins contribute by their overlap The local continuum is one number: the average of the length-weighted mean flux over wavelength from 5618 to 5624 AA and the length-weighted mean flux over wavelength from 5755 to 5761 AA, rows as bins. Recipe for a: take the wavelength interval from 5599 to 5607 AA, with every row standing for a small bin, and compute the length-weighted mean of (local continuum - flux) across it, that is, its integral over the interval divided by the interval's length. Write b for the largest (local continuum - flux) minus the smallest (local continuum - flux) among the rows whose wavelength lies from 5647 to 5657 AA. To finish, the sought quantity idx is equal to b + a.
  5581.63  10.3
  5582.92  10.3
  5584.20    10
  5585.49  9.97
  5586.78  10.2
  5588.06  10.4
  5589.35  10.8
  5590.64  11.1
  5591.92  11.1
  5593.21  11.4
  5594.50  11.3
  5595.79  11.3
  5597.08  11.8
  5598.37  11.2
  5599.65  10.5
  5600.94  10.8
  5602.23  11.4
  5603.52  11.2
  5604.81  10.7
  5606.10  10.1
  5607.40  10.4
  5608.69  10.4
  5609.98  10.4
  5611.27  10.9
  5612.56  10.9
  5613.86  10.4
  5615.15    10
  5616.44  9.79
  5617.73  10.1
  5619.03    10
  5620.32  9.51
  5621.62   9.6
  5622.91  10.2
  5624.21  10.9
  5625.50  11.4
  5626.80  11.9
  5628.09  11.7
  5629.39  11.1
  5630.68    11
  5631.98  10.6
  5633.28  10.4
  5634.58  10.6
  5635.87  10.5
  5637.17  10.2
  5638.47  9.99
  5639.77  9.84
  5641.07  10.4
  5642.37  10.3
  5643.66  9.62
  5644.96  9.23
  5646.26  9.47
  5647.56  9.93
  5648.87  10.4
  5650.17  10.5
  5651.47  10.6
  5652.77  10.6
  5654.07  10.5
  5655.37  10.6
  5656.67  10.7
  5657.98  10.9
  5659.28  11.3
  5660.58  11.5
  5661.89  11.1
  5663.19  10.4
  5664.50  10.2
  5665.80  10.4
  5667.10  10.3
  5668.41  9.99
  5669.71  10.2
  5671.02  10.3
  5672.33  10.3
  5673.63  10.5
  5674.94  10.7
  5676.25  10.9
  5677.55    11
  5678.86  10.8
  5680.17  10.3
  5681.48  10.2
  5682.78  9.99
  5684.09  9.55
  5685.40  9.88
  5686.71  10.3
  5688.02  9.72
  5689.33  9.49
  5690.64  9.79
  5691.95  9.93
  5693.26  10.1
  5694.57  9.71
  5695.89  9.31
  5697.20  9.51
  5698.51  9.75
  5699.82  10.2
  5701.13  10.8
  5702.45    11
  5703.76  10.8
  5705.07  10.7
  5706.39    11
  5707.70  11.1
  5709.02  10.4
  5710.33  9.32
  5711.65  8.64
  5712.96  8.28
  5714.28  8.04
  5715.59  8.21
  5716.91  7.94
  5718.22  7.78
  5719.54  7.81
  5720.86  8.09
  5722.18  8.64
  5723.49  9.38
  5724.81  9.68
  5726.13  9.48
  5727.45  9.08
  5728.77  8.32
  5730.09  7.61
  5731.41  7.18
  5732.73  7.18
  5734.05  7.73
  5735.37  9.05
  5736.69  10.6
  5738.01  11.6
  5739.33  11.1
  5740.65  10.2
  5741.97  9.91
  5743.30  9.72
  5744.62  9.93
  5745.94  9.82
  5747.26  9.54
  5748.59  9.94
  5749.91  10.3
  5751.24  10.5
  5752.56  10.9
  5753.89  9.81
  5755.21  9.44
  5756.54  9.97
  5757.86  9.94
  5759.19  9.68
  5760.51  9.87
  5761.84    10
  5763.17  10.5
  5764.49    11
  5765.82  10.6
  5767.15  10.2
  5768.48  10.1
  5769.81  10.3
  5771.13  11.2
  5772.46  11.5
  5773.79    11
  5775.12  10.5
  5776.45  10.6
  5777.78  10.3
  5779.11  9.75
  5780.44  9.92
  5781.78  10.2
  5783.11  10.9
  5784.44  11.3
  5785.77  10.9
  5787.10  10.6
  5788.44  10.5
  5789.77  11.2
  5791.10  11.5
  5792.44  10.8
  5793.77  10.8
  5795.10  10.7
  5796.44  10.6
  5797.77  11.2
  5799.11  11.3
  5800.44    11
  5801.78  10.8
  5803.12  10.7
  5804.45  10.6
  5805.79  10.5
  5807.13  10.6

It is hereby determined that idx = -0.14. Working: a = -0.9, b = 0.77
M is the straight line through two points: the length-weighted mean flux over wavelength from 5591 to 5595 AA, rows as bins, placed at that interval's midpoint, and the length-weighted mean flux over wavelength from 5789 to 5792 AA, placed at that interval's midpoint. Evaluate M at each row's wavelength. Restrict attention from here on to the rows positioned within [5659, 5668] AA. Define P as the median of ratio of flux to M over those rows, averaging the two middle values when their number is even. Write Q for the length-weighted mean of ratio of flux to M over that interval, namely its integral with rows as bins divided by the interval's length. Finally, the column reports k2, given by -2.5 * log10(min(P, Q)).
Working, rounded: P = 0.923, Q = 0.95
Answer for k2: 0.087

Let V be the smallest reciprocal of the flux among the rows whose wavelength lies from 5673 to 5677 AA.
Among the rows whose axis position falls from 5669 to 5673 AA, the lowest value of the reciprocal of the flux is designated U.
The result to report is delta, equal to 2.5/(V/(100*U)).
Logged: 265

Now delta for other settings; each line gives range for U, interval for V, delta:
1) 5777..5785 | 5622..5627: 263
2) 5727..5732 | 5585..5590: 297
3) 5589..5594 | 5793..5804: 248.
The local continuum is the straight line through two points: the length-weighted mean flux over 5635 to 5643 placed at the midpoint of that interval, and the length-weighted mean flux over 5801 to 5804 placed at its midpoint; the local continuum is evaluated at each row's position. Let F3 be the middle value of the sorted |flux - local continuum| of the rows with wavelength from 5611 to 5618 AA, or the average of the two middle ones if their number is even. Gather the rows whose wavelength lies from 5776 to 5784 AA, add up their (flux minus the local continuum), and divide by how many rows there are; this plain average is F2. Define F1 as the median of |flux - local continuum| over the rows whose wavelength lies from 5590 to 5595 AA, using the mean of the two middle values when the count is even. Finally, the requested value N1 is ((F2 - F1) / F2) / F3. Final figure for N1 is 13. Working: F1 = 1.13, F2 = -0.39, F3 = 0.31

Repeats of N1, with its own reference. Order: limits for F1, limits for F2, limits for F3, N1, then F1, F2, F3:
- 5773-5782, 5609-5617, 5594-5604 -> 0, 0.36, 0.27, 1.17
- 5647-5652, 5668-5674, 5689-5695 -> 9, 0.28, -0.06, 0.59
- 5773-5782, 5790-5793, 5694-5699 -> 0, 0.36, 0.44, 0.79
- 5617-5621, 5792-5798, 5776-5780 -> -1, 0.15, 0.10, 0.36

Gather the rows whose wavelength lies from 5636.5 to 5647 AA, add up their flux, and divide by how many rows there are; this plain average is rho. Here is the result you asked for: 9.9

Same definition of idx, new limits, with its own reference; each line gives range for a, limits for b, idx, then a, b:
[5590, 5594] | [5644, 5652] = 0.02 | -1.3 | 1.37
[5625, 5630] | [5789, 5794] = -0.97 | -1.7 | 0.70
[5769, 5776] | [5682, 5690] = -0.21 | -1.0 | 0.81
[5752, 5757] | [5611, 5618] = 0.95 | -0.2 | 1.11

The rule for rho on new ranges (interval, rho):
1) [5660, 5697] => 10.2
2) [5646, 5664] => 10.6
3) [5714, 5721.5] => 8.0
